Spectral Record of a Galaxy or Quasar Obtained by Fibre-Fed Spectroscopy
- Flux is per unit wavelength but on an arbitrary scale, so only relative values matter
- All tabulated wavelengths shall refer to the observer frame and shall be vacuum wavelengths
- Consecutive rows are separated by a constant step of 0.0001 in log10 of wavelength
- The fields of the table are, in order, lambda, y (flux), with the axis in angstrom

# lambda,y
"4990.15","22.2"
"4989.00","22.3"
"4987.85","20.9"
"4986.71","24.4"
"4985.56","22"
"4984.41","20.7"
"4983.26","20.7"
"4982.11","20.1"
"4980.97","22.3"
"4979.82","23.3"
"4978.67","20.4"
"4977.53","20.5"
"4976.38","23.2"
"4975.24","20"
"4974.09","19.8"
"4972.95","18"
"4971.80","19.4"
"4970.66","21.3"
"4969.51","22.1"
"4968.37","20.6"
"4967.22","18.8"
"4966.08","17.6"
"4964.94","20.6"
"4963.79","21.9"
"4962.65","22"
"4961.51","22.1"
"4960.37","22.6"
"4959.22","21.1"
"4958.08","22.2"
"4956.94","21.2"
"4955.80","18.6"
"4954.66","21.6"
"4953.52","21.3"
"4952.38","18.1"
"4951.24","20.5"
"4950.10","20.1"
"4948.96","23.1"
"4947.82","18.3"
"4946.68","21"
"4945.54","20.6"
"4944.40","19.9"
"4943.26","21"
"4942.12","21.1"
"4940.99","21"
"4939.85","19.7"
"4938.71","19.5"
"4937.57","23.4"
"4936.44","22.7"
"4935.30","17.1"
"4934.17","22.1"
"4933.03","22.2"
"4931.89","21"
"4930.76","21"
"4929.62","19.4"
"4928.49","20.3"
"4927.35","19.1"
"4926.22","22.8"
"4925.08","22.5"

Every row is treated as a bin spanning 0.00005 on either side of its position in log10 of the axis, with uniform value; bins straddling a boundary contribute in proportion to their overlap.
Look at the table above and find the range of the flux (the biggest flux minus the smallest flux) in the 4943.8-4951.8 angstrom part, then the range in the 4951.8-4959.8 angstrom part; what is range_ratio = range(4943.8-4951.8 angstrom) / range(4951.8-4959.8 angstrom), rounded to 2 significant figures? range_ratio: 1.2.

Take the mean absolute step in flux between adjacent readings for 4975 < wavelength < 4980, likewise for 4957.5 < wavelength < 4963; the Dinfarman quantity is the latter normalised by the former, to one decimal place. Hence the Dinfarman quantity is 0.4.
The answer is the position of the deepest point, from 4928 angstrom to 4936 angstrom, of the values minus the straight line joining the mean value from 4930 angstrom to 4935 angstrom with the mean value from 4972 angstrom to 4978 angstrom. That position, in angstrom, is 4935.30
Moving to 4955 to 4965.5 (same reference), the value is 4955.80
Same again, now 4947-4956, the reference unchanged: 4952.38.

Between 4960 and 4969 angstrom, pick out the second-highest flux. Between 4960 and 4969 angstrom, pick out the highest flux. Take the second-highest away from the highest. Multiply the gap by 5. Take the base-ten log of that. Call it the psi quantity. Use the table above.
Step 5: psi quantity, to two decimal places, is 0.40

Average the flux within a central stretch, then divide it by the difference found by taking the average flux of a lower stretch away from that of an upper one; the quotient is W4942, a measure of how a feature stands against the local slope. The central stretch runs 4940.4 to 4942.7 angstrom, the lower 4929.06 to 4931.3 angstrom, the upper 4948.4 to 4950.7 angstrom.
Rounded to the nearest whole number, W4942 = 15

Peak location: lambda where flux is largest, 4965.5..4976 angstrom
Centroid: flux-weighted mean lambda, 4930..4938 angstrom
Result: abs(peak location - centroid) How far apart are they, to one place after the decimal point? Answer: 35.3 angstrom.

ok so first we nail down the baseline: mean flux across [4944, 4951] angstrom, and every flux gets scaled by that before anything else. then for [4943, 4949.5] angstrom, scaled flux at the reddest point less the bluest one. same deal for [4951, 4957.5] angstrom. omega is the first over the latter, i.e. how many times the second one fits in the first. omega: 3.0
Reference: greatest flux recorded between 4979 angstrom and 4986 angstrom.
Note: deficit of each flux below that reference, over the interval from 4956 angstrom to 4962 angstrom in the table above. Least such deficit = 0.7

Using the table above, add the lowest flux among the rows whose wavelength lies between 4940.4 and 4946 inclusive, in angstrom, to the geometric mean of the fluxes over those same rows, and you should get 40.6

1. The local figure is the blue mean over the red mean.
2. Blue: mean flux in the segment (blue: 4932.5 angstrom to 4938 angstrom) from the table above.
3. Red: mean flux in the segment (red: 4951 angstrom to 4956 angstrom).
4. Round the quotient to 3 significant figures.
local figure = 1.07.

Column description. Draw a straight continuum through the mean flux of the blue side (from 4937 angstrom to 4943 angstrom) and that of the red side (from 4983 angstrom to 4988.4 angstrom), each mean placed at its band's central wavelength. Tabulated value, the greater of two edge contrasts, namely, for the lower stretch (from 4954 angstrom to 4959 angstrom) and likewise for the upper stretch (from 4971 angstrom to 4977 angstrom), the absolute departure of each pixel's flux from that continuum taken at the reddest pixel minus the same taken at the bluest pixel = 0.5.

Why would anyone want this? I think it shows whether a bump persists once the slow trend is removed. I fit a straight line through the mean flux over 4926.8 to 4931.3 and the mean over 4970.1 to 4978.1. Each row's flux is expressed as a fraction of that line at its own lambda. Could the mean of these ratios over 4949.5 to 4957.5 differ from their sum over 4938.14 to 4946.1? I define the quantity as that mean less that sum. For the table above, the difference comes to -6.12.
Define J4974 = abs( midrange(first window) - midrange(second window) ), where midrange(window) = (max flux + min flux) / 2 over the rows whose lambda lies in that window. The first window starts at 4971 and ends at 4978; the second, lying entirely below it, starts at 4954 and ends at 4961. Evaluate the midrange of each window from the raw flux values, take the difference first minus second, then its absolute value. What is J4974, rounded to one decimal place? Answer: 0.0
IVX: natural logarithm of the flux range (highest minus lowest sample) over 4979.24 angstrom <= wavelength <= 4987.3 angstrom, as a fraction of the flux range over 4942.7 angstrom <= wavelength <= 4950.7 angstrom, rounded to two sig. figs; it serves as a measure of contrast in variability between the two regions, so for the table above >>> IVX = -0.11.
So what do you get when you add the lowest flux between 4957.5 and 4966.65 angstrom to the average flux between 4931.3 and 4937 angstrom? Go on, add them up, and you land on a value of 38.6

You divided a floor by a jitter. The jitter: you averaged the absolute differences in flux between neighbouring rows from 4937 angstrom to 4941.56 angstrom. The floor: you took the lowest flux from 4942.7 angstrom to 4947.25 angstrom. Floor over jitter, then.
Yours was 11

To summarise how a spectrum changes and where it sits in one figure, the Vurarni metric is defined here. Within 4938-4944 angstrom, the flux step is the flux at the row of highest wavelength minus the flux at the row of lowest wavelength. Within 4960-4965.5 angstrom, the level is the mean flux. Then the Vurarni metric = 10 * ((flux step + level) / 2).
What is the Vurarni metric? 117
